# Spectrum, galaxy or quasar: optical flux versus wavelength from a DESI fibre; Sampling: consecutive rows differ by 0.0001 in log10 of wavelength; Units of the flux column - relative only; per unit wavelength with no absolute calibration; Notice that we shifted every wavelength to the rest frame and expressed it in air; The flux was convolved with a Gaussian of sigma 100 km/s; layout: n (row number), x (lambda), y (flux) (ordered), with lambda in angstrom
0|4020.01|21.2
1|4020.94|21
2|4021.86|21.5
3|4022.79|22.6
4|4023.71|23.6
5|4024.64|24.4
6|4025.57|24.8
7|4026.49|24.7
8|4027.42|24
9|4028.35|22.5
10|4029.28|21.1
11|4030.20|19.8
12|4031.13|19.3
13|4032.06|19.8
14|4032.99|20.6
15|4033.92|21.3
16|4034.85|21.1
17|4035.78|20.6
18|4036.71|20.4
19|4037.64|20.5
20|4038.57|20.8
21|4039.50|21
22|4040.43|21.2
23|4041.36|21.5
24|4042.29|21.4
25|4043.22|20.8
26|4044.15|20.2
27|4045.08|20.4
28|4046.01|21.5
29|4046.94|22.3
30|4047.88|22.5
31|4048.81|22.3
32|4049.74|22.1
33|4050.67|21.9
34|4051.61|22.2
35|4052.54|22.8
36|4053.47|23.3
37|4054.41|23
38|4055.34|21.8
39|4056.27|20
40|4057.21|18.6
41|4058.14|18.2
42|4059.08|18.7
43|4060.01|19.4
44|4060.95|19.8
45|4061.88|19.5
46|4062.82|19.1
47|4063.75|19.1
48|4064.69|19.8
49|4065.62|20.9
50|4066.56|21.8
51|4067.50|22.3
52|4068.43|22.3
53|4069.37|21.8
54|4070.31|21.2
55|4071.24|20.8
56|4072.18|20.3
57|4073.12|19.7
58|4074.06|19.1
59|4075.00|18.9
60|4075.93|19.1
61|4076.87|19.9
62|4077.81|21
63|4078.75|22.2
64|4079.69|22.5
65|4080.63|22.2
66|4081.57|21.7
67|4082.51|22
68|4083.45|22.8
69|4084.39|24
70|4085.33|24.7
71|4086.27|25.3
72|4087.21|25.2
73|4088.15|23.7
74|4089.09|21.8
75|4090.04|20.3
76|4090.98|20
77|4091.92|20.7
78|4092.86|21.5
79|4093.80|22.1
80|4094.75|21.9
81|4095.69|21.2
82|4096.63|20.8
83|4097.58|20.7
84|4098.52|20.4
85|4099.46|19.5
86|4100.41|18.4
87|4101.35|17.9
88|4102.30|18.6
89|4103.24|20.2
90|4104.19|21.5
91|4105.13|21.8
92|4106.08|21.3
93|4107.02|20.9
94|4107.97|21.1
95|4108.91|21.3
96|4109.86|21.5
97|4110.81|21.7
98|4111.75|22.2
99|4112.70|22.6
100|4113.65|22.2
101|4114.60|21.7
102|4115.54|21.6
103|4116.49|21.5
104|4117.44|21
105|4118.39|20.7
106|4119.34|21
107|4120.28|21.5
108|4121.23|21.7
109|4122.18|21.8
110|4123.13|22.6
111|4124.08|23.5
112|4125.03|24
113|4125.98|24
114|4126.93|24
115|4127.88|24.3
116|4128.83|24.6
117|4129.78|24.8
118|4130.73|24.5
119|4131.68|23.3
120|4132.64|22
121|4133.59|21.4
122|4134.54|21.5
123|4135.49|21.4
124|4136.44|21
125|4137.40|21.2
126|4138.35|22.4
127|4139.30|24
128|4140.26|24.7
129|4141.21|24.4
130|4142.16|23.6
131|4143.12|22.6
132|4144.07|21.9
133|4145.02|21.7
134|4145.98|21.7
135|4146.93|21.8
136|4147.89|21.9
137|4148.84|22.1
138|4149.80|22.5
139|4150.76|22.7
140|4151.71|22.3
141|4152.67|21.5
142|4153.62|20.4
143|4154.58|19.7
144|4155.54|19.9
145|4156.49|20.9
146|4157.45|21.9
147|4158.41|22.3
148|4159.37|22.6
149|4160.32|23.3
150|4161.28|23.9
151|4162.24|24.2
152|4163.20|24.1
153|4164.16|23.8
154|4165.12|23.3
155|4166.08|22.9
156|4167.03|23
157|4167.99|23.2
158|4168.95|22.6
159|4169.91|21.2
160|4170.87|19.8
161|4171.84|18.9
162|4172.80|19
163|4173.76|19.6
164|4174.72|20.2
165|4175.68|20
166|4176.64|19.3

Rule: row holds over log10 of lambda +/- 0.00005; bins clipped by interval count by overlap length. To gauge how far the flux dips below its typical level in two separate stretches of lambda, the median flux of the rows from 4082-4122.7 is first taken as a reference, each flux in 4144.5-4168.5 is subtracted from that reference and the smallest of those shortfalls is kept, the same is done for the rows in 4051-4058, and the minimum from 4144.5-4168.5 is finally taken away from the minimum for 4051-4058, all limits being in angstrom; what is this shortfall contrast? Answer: 0.9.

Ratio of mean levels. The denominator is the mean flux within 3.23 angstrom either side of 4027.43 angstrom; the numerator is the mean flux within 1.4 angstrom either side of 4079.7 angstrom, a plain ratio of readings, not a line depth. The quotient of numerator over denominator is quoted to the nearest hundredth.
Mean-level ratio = 0.97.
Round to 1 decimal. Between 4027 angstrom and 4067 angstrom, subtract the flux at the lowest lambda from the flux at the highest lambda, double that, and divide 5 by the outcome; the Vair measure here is -1.1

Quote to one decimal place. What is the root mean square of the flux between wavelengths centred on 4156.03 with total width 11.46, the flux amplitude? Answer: 21.8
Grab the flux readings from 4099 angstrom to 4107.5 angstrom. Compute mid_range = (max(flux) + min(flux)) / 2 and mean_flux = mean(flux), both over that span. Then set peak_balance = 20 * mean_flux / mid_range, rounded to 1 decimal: 20.2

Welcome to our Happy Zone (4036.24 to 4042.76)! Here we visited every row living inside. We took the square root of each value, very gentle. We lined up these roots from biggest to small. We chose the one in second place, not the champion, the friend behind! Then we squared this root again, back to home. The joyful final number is 21.4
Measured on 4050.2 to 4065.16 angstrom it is 23.0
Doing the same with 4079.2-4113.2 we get 25.2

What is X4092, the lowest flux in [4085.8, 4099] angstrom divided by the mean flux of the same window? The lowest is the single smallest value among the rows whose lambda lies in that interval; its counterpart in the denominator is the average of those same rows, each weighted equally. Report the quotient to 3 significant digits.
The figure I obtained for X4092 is 0.916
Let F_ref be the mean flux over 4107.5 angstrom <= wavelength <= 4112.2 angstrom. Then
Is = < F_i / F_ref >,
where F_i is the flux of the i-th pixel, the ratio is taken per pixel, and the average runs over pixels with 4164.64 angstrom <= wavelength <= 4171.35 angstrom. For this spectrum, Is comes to 1.03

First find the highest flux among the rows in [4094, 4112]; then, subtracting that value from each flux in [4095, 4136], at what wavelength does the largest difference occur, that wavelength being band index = 4129.78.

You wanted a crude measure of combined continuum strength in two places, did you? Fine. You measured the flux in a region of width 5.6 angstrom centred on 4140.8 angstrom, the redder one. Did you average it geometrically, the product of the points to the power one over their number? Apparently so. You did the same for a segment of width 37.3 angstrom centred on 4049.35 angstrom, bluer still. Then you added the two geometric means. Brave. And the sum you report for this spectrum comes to 44.4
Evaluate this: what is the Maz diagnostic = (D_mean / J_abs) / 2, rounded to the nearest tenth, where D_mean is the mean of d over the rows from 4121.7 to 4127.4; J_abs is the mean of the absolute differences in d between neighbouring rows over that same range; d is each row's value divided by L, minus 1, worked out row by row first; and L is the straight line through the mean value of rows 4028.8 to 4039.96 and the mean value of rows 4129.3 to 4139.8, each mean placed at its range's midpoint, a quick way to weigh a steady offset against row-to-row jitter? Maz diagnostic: 1.2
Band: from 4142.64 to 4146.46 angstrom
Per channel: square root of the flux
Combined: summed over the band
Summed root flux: 18.8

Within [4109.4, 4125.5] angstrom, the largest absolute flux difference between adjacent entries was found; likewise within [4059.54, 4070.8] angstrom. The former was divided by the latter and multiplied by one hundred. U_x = 82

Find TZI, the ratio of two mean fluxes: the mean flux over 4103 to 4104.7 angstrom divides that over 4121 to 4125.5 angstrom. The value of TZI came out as 1.09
